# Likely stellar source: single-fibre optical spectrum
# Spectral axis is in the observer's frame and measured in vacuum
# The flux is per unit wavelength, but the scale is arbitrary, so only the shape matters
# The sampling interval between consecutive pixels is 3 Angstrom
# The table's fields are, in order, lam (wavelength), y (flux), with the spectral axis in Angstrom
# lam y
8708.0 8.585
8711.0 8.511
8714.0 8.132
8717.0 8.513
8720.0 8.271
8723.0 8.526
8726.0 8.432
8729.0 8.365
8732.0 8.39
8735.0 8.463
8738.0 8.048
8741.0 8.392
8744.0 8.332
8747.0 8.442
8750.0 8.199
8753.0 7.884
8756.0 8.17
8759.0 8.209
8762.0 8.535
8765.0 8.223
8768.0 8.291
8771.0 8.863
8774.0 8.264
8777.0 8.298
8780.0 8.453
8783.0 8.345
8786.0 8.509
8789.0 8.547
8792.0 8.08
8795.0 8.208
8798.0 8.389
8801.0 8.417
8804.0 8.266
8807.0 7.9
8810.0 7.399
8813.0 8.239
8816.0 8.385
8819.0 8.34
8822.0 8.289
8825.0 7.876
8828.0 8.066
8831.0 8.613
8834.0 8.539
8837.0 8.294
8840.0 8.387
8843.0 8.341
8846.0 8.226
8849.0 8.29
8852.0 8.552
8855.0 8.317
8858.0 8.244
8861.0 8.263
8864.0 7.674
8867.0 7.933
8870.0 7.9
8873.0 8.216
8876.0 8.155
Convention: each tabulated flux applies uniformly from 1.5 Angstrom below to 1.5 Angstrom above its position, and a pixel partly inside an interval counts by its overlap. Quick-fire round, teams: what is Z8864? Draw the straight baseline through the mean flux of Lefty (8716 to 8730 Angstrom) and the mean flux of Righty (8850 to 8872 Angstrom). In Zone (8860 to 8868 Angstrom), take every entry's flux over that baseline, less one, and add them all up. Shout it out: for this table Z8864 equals -0.06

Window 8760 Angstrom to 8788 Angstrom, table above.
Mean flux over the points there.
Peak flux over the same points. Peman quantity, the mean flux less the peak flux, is -0.44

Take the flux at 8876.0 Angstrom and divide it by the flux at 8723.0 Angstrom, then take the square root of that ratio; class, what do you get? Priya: 0.98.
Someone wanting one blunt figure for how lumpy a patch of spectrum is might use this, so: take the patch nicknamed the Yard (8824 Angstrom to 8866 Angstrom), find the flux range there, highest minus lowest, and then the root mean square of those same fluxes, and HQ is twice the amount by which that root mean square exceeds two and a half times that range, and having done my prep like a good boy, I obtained 12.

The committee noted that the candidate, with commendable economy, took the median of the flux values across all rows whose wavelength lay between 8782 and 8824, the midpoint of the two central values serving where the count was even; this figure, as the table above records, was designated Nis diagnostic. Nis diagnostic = 8.31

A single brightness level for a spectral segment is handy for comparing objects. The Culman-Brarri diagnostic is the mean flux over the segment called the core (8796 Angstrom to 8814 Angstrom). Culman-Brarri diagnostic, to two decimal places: 8.10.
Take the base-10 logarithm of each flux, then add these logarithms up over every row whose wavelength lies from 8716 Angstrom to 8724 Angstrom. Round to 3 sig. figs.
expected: 2.78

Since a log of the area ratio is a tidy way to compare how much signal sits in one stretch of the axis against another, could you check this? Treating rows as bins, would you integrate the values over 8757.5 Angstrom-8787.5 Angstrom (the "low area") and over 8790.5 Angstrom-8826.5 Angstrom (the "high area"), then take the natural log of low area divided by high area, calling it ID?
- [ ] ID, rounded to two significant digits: -0.15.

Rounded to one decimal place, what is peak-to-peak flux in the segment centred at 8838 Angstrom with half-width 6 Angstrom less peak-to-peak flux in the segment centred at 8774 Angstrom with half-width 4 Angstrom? -0.4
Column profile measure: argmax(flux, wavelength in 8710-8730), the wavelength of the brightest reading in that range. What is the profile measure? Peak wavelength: 8723.0 Angstrom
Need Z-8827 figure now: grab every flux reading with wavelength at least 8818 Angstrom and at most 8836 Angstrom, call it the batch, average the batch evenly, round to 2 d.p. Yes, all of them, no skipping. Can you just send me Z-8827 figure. 8.29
